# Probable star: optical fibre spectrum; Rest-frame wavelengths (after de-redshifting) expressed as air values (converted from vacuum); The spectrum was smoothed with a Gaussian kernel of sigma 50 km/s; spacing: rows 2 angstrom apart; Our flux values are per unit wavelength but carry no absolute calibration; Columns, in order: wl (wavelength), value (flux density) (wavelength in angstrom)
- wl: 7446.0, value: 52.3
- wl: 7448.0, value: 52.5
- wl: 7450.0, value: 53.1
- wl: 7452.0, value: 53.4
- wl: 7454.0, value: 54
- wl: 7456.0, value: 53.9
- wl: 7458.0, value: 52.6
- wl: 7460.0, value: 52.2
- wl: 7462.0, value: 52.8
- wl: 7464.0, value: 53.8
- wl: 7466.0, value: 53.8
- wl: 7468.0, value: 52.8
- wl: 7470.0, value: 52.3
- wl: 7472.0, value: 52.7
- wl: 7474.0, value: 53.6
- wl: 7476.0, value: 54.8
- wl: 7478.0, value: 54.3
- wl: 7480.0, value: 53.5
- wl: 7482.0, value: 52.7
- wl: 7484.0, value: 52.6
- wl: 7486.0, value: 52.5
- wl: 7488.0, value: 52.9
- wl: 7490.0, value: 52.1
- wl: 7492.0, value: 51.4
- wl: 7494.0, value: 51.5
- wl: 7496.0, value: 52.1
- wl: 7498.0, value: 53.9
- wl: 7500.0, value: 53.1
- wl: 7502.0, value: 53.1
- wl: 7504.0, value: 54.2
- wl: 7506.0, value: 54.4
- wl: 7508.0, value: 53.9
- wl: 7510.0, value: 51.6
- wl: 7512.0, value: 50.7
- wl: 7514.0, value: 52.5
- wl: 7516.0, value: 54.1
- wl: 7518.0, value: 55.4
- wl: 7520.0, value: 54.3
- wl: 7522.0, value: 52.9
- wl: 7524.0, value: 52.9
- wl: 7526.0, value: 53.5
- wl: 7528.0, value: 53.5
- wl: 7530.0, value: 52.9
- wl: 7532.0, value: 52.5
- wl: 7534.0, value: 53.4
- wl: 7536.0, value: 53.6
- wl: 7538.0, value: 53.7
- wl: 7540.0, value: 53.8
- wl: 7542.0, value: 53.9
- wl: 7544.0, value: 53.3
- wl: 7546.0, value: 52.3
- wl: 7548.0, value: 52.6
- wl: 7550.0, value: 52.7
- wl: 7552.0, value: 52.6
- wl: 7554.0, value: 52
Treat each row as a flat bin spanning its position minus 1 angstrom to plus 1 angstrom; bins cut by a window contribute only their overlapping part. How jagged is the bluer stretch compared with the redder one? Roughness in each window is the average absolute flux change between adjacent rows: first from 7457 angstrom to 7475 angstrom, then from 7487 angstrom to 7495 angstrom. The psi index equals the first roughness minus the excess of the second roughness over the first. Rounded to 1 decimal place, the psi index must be 0.7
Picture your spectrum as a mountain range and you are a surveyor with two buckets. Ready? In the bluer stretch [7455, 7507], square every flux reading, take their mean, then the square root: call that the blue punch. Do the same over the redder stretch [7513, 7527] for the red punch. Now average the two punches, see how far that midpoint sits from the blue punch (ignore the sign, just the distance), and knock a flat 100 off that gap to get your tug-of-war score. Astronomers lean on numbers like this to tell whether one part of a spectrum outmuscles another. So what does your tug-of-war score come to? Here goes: -99.7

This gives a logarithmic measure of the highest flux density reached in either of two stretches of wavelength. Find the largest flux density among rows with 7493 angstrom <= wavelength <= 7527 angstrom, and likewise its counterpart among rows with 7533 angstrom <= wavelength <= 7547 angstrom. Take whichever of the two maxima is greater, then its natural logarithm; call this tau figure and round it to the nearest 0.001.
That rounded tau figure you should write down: 4.015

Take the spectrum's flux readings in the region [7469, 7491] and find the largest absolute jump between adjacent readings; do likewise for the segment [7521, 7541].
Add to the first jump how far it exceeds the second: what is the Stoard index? 1.5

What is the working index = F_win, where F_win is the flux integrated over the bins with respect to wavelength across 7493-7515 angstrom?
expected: 1162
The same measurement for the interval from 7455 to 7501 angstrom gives 2436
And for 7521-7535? 743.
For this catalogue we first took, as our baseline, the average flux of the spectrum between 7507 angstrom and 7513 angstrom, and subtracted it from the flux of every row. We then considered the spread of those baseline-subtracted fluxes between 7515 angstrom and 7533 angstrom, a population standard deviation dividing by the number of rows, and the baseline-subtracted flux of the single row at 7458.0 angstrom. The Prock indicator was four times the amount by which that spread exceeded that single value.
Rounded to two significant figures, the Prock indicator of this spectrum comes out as 1.3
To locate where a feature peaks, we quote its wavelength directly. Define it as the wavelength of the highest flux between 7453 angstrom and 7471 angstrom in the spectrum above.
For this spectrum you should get 7454.0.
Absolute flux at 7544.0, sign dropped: 53.3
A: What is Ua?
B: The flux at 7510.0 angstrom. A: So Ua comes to 51.6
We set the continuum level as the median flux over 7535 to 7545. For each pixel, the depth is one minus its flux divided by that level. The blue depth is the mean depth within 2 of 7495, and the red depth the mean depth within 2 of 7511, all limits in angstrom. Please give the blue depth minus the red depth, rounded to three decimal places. -0.012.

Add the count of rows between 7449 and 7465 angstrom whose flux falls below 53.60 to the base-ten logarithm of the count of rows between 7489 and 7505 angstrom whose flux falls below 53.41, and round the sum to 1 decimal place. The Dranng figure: 5.8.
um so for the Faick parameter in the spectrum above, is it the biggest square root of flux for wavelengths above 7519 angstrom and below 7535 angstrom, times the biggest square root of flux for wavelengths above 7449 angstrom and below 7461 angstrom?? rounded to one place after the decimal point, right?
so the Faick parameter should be 54.1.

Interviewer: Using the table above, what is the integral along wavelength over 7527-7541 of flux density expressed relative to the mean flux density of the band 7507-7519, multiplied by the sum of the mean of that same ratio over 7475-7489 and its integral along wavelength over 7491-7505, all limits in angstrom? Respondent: 210.3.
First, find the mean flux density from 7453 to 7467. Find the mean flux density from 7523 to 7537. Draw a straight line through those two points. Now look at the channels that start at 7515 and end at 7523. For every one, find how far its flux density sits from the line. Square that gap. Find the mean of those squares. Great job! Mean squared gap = 1.7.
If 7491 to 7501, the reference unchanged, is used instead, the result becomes 1.6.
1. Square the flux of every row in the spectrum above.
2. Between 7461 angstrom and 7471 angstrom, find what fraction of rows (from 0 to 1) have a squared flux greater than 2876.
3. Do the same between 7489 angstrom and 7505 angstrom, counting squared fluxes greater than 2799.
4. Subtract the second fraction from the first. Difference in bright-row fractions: -0.10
